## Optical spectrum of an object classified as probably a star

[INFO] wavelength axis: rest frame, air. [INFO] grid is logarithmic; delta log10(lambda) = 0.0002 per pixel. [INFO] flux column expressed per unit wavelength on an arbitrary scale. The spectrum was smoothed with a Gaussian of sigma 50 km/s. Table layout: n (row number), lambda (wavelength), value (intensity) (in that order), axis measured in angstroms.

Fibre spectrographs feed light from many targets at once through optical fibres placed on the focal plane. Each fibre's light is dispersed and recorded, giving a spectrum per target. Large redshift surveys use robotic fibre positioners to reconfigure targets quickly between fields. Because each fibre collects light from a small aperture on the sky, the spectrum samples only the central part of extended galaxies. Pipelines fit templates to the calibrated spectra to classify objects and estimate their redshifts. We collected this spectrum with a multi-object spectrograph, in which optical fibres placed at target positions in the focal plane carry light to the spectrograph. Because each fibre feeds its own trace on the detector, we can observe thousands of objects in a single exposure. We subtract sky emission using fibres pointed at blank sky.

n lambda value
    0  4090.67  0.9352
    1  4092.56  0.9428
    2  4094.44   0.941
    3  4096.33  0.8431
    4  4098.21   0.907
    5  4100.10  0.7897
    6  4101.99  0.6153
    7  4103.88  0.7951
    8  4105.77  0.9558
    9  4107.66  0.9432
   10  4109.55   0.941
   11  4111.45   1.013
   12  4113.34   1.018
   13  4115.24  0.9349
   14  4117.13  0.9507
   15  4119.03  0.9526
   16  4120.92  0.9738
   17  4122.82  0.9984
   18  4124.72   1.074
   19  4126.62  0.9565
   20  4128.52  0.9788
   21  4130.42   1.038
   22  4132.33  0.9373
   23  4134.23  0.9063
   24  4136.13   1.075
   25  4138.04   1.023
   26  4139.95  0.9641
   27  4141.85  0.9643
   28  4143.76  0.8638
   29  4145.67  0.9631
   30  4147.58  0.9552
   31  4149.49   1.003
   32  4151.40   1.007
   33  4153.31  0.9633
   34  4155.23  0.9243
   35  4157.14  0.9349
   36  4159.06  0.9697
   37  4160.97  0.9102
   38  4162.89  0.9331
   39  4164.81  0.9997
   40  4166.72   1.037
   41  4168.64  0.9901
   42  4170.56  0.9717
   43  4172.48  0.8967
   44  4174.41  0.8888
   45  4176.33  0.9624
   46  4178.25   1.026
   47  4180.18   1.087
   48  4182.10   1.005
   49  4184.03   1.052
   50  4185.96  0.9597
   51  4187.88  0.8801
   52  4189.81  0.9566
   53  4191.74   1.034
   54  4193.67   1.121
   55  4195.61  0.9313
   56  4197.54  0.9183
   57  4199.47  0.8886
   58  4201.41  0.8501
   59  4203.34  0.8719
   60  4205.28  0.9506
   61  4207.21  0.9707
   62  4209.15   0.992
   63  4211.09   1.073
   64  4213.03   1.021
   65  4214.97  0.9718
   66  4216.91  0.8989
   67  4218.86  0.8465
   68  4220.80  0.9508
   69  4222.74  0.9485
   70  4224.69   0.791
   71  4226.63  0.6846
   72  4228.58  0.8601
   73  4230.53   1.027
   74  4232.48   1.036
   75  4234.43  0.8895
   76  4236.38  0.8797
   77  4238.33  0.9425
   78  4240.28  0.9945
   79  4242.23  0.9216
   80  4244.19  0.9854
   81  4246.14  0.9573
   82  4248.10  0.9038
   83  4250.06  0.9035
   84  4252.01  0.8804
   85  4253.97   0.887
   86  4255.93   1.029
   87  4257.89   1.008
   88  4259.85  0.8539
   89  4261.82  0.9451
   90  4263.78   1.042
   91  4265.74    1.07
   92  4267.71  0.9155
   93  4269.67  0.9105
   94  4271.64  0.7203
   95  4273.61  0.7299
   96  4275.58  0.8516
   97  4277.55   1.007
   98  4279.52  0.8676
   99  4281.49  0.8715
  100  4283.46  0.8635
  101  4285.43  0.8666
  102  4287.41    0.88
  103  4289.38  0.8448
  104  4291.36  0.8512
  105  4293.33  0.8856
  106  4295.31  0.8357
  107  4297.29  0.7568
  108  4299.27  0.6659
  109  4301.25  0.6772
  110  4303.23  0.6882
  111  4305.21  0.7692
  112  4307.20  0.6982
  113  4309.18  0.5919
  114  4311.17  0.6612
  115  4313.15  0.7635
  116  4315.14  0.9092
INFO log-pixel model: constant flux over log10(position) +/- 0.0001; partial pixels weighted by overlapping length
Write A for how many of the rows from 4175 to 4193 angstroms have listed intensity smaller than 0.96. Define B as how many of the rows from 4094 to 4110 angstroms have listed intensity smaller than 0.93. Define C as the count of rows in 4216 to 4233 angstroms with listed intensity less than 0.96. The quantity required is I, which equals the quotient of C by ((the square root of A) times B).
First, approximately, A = 3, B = 5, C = 7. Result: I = 0.8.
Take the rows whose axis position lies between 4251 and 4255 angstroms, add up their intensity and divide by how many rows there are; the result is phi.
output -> 0.88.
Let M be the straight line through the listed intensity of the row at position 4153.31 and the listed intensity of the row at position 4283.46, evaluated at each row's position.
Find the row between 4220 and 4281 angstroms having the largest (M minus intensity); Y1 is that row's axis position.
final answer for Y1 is 4226.63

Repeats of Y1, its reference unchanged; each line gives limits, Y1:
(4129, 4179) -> 4143.76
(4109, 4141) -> 4134.23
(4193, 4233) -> 4226.63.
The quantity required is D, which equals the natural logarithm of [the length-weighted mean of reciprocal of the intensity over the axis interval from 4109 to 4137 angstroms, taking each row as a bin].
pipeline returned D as 0.02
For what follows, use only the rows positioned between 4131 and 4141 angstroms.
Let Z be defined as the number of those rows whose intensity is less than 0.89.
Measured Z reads 0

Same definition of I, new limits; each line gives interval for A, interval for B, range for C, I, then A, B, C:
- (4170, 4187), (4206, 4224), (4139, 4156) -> 0.9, 3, 2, 3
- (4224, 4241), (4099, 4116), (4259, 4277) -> 1.0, 6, 3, 7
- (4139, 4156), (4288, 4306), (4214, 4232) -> 0.4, 3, 9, 7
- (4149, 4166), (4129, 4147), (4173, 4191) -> 1.0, 4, 2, 4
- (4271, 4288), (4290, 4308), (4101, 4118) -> 0.3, 8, 9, 7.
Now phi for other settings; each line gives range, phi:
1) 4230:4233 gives 1.03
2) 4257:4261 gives 0.93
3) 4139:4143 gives 0.96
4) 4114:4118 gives 0.94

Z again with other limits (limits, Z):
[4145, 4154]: 0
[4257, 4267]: 1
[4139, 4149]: 1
